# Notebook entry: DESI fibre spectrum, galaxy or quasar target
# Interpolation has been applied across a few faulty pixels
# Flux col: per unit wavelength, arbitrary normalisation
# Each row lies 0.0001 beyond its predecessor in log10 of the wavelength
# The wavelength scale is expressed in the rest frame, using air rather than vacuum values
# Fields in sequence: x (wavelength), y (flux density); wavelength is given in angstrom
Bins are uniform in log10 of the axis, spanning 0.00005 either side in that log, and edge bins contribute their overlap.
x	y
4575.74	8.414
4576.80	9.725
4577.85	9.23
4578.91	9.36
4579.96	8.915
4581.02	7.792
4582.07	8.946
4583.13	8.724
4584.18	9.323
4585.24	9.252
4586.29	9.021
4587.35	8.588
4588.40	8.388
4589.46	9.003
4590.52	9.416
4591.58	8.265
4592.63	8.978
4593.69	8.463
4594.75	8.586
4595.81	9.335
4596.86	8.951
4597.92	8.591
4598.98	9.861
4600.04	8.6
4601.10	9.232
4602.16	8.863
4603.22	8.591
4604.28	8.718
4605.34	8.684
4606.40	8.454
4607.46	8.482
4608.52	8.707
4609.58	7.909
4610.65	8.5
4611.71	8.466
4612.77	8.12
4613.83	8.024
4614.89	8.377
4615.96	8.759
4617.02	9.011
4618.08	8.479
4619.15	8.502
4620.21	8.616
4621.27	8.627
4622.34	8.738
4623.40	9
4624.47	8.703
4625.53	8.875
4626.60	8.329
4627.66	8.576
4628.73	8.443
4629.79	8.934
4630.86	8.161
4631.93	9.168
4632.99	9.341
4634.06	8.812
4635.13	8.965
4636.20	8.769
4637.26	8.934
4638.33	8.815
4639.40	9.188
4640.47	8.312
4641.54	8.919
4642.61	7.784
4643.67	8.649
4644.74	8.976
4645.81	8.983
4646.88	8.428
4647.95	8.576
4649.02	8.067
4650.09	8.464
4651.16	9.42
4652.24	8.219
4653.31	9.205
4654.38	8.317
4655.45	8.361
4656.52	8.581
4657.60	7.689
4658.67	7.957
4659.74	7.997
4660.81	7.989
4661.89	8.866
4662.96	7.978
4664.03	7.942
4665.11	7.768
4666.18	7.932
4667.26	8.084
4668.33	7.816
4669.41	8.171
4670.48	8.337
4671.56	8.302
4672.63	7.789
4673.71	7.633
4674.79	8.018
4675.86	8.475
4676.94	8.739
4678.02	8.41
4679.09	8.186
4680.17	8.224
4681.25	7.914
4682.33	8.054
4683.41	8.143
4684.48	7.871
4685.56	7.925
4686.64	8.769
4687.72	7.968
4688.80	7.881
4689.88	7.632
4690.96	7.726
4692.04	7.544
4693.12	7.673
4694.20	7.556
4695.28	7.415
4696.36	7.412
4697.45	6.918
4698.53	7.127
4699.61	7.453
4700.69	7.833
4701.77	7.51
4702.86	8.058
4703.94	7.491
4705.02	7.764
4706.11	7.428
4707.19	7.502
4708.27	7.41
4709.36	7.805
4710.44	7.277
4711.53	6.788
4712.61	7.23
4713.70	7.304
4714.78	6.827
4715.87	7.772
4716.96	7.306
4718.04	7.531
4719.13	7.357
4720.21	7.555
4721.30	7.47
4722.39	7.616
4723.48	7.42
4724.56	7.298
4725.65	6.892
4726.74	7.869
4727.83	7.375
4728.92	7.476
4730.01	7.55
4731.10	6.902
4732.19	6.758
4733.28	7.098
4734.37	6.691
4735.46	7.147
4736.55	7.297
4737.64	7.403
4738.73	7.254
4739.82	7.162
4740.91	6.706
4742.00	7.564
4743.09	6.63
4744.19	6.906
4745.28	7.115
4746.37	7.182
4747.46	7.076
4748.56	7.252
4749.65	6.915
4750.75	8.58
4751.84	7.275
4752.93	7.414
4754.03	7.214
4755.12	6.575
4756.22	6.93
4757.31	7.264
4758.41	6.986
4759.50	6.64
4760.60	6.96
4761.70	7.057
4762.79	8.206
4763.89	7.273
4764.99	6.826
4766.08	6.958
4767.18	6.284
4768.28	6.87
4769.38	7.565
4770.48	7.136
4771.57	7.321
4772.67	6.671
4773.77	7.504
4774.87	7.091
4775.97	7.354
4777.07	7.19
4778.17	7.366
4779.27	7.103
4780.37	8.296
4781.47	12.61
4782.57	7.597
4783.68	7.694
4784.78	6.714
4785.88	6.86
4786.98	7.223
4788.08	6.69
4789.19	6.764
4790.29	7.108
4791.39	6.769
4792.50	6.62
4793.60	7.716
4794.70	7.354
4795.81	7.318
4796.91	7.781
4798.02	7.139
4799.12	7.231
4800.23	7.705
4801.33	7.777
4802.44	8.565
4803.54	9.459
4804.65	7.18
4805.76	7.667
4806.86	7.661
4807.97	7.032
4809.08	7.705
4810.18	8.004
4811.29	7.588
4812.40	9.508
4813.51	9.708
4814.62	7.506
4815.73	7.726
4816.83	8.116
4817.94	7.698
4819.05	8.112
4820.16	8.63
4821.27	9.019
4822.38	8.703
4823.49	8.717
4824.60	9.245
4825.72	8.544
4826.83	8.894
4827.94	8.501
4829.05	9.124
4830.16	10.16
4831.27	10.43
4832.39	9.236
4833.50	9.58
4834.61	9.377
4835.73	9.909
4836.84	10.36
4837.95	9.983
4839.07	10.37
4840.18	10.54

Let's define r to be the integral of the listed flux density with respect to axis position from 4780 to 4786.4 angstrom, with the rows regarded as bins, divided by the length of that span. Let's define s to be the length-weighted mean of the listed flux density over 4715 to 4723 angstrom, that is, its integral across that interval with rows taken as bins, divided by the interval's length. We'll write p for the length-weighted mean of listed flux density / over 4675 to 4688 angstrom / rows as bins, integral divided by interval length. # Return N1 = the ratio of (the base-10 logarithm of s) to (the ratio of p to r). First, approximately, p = 8.23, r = 8.3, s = 7.48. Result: 0.88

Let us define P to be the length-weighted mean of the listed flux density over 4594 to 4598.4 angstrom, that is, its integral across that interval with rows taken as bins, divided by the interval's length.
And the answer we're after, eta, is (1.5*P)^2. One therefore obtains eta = 176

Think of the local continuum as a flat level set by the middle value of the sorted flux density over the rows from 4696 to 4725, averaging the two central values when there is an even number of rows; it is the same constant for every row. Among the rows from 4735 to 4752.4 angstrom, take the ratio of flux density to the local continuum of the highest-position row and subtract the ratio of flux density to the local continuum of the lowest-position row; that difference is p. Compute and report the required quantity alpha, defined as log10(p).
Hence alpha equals -1.8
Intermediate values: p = 0.02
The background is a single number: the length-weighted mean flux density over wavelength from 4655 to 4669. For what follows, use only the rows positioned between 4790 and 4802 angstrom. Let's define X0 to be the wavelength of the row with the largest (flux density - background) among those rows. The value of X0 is 4796.91 angstrom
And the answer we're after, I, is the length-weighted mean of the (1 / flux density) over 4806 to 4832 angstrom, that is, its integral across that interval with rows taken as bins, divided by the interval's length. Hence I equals 0.118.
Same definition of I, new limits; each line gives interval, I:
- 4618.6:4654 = 0.115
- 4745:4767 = 0.140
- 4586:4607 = 0.114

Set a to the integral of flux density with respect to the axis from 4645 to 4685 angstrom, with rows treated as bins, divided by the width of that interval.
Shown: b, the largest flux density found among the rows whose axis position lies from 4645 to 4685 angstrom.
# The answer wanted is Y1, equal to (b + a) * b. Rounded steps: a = 8.25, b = 9.42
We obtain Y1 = 166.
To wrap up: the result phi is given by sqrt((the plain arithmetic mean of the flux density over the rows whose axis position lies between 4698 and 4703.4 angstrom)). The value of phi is 2.76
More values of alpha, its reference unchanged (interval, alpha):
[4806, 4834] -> -0.6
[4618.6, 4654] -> -1.0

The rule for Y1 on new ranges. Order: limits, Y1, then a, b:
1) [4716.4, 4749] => 119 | 7.23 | 7.869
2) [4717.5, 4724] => 115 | 7.49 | 7.616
